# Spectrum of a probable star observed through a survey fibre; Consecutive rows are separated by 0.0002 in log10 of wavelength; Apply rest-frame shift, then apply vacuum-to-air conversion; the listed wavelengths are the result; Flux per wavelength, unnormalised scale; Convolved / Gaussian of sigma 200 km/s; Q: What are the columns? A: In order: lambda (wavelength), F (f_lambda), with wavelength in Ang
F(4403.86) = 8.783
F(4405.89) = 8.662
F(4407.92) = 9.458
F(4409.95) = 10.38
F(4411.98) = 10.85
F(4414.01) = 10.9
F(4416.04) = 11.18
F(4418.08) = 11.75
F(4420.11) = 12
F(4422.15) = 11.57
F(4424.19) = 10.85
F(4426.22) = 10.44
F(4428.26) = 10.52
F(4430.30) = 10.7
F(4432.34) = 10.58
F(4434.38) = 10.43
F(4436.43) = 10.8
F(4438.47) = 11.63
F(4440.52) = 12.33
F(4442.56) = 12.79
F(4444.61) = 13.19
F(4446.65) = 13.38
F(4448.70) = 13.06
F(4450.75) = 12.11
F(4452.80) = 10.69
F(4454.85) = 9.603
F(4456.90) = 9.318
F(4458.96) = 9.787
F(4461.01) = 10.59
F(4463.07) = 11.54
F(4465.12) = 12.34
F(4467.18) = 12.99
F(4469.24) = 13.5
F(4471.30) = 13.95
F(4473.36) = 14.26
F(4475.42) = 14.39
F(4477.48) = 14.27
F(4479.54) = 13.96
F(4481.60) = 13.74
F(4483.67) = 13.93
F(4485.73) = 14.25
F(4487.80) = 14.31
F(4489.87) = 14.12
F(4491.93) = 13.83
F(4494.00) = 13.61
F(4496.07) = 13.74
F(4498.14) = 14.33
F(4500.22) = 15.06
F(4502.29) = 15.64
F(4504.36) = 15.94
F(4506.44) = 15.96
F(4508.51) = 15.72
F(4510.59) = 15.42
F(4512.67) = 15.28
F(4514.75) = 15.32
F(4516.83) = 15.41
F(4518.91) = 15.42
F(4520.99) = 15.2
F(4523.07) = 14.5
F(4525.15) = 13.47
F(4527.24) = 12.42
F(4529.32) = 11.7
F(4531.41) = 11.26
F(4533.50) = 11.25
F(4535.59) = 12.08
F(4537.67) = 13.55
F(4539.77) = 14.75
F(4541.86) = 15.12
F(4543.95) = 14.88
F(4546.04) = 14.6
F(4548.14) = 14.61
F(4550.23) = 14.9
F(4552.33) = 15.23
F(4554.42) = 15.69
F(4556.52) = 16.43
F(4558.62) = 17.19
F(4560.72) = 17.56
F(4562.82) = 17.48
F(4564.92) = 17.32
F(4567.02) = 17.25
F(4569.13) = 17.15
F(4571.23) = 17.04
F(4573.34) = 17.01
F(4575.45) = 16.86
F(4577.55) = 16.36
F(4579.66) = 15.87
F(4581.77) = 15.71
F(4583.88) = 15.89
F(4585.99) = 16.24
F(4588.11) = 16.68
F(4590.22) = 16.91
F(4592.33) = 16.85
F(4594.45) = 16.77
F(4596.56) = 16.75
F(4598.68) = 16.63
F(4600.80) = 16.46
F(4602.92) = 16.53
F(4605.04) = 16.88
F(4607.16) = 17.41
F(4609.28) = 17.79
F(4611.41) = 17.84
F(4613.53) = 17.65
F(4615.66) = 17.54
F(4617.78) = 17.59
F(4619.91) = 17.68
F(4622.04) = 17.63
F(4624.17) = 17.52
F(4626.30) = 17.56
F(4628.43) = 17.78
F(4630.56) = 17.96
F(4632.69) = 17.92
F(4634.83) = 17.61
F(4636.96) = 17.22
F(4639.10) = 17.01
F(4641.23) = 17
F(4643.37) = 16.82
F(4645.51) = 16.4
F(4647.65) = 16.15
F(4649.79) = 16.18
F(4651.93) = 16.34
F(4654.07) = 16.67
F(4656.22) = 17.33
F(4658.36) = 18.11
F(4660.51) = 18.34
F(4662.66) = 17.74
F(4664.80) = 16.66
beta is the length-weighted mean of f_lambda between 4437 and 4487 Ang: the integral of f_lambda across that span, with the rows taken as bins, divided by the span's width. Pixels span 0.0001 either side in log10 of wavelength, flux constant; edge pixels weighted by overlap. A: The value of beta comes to 12.6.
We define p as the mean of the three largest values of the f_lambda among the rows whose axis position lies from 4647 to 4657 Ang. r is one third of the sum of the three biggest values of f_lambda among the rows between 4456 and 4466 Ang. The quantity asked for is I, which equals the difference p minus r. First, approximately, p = 16.8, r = 11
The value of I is 5.3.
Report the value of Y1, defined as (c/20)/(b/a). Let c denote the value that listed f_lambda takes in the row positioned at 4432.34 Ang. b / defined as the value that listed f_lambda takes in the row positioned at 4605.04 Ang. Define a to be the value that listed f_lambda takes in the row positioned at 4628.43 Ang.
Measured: 0.56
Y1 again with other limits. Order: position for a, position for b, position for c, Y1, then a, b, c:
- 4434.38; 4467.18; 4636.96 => 0.69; 10.43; 12.99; 17.22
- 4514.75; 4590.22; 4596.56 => 0.76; 15.32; 16.91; 16.75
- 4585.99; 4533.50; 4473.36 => 1.03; 16.24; 11.25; 14.26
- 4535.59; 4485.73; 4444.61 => 0.56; 12.08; 14.25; 13.19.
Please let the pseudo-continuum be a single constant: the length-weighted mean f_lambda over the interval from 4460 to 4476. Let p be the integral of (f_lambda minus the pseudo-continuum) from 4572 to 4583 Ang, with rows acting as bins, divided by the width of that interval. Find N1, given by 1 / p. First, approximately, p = 3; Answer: 0.3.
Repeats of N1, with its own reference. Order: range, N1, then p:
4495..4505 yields 0.5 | 2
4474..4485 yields 0.9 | 1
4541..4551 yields 0.5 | 2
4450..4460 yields -0.4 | -3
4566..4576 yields 0.2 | 4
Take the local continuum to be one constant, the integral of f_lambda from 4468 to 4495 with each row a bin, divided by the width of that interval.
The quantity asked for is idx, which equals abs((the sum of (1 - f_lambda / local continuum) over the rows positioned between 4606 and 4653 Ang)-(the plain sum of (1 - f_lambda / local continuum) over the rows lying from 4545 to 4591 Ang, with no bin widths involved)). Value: 1.5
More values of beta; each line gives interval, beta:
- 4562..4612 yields 16.8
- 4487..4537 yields 14.2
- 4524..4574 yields 15.0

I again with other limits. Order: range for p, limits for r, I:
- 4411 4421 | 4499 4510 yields -4.2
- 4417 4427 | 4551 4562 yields -5.3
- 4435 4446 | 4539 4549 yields -2.1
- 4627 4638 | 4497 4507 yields 2.0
